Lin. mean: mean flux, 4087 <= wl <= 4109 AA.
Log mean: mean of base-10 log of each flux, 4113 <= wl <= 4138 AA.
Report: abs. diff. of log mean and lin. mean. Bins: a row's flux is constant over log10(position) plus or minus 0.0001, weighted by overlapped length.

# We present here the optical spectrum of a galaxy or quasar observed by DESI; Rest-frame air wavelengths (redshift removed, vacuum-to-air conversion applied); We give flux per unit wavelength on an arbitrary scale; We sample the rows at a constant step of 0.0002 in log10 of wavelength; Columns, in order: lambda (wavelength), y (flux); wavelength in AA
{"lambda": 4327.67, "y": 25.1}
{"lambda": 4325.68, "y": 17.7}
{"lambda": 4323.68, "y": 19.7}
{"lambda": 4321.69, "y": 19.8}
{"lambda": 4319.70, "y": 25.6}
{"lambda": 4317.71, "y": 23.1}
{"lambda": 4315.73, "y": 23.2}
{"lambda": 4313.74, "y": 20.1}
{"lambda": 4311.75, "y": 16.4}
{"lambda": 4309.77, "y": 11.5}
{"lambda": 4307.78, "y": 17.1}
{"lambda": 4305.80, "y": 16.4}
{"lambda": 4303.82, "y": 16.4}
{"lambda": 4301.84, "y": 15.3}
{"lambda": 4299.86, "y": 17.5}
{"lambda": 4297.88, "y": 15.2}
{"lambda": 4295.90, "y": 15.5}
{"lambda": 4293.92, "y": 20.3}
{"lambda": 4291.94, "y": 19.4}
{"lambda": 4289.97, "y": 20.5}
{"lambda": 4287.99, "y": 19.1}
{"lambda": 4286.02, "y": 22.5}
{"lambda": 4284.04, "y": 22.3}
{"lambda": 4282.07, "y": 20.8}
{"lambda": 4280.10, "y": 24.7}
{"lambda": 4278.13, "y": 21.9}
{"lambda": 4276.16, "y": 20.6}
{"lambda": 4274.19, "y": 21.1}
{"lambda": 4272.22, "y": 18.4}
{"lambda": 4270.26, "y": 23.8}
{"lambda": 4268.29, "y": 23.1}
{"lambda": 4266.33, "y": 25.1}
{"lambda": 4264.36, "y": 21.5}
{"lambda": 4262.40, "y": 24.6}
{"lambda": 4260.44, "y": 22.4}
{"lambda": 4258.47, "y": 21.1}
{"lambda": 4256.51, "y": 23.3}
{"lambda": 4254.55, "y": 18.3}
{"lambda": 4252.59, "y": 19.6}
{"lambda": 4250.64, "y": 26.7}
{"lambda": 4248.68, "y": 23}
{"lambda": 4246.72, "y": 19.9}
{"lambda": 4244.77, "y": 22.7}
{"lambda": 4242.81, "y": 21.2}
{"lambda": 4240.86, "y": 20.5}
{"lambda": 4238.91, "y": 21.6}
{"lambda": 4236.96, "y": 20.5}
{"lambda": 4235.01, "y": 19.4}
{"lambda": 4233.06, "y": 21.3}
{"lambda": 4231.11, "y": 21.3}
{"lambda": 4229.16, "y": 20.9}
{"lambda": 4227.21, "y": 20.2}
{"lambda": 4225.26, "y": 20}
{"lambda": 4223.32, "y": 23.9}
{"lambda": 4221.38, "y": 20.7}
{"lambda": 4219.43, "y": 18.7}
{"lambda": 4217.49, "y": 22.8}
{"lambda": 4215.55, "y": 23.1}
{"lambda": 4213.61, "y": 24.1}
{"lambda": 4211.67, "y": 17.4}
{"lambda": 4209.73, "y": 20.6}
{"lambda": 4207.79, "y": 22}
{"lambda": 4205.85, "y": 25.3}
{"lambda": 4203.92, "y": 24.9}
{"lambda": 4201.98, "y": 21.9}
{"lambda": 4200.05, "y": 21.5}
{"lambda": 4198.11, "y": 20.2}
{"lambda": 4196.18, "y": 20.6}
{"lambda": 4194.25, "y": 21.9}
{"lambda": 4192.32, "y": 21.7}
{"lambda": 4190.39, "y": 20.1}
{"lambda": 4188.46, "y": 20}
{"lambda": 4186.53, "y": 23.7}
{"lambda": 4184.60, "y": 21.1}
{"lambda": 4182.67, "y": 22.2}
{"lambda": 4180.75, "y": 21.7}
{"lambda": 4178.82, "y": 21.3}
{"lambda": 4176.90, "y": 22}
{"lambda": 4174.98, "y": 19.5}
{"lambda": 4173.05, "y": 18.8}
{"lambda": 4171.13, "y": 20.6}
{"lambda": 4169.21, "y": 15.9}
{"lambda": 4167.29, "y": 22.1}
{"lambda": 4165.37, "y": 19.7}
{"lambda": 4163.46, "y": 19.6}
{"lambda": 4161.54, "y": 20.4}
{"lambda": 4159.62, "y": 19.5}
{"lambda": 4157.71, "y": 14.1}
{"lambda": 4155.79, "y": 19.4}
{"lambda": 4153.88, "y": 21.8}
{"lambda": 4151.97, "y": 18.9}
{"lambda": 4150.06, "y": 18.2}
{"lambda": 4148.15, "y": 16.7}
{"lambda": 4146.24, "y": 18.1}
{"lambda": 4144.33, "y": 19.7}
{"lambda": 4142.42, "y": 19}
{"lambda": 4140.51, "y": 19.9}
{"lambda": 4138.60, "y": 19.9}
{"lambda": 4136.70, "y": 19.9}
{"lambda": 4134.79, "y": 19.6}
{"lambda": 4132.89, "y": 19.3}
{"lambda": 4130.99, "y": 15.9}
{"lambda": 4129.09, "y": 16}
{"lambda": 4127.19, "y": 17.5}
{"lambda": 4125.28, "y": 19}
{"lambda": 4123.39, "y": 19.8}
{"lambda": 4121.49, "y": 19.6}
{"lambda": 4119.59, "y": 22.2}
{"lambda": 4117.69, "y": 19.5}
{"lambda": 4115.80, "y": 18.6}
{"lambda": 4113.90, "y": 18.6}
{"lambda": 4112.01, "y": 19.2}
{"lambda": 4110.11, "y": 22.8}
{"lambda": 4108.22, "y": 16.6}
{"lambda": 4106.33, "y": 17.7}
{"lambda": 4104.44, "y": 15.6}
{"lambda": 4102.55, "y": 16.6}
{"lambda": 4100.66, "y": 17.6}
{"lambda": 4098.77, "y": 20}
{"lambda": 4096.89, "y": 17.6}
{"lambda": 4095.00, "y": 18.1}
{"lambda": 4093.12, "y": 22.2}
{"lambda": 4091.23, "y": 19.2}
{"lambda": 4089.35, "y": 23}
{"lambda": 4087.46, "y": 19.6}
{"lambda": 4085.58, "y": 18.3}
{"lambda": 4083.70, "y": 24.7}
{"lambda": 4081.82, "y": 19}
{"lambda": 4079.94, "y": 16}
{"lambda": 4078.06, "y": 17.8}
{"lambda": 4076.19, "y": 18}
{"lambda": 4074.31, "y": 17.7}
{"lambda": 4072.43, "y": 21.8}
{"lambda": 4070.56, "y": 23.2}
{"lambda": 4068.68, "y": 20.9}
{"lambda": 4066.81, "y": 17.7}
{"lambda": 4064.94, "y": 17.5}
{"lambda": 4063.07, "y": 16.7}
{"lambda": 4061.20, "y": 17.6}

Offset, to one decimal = 17.4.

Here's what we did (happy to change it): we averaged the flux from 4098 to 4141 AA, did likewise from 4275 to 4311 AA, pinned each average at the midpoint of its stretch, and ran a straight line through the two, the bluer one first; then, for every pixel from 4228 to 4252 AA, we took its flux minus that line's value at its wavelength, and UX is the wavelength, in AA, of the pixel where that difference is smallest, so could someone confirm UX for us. 4235.01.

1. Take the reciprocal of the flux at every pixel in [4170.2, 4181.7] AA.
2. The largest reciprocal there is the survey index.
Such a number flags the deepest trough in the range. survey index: 0.053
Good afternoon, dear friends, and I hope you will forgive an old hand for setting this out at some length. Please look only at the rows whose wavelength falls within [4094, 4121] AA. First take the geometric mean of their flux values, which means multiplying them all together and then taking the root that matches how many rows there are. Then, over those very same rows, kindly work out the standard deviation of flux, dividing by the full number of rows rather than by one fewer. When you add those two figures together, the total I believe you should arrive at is 20.5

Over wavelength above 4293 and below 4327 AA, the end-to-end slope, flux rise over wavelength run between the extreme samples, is -0.082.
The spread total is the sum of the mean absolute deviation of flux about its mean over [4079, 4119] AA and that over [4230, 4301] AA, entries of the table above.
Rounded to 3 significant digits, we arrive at 3.58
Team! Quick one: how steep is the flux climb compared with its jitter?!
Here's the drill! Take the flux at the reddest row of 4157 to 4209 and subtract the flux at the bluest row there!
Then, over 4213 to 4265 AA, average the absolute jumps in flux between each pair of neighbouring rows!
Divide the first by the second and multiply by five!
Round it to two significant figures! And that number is 19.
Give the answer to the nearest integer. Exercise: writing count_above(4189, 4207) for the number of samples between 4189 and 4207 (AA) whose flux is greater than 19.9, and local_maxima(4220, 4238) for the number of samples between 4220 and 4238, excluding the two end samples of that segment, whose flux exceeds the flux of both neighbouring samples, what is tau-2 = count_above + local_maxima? 10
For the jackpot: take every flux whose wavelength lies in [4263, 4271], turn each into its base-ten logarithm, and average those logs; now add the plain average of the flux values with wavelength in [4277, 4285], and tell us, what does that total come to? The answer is 23.8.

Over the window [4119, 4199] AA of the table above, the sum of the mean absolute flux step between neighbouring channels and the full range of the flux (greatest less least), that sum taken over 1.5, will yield 7.5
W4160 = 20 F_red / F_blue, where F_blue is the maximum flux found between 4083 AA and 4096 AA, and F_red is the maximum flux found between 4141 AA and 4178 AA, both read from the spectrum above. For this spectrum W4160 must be 18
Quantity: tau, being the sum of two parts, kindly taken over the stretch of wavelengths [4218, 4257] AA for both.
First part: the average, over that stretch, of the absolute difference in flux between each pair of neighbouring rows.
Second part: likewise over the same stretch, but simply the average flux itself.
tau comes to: 23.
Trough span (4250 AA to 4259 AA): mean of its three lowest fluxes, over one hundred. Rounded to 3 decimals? 0.197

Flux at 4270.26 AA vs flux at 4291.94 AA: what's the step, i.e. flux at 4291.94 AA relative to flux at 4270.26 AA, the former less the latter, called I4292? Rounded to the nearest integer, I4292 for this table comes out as -4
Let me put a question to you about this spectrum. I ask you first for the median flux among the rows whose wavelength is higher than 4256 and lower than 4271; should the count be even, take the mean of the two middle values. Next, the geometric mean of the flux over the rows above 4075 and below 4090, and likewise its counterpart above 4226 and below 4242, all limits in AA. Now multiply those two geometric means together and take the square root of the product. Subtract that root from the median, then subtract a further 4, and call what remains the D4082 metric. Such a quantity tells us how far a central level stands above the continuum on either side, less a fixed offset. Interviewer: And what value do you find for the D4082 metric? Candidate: -0.8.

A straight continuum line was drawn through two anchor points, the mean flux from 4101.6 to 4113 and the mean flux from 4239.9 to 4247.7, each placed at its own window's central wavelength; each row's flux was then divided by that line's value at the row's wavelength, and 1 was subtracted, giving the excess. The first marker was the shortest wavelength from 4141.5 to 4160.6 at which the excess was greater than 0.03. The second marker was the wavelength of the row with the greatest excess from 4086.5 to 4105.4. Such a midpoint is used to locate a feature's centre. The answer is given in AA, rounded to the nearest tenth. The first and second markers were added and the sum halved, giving 4116.8 AA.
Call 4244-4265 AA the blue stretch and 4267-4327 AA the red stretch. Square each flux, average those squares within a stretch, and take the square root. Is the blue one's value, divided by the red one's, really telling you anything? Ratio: 1.12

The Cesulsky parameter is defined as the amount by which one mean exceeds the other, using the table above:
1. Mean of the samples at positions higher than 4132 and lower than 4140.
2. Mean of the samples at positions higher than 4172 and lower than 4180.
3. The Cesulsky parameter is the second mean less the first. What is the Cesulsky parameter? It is 0.7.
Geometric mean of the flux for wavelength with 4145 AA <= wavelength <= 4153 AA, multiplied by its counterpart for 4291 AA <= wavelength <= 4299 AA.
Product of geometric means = 313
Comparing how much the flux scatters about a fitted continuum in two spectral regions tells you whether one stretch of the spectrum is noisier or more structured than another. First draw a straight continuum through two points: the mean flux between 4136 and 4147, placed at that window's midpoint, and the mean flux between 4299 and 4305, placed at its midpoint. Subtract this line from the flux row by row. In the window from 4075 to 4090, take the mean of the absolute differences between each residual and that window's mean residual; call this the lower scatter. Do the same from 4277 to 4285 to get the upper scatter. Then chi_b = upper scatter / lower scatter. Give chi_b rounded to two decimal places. 0.51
